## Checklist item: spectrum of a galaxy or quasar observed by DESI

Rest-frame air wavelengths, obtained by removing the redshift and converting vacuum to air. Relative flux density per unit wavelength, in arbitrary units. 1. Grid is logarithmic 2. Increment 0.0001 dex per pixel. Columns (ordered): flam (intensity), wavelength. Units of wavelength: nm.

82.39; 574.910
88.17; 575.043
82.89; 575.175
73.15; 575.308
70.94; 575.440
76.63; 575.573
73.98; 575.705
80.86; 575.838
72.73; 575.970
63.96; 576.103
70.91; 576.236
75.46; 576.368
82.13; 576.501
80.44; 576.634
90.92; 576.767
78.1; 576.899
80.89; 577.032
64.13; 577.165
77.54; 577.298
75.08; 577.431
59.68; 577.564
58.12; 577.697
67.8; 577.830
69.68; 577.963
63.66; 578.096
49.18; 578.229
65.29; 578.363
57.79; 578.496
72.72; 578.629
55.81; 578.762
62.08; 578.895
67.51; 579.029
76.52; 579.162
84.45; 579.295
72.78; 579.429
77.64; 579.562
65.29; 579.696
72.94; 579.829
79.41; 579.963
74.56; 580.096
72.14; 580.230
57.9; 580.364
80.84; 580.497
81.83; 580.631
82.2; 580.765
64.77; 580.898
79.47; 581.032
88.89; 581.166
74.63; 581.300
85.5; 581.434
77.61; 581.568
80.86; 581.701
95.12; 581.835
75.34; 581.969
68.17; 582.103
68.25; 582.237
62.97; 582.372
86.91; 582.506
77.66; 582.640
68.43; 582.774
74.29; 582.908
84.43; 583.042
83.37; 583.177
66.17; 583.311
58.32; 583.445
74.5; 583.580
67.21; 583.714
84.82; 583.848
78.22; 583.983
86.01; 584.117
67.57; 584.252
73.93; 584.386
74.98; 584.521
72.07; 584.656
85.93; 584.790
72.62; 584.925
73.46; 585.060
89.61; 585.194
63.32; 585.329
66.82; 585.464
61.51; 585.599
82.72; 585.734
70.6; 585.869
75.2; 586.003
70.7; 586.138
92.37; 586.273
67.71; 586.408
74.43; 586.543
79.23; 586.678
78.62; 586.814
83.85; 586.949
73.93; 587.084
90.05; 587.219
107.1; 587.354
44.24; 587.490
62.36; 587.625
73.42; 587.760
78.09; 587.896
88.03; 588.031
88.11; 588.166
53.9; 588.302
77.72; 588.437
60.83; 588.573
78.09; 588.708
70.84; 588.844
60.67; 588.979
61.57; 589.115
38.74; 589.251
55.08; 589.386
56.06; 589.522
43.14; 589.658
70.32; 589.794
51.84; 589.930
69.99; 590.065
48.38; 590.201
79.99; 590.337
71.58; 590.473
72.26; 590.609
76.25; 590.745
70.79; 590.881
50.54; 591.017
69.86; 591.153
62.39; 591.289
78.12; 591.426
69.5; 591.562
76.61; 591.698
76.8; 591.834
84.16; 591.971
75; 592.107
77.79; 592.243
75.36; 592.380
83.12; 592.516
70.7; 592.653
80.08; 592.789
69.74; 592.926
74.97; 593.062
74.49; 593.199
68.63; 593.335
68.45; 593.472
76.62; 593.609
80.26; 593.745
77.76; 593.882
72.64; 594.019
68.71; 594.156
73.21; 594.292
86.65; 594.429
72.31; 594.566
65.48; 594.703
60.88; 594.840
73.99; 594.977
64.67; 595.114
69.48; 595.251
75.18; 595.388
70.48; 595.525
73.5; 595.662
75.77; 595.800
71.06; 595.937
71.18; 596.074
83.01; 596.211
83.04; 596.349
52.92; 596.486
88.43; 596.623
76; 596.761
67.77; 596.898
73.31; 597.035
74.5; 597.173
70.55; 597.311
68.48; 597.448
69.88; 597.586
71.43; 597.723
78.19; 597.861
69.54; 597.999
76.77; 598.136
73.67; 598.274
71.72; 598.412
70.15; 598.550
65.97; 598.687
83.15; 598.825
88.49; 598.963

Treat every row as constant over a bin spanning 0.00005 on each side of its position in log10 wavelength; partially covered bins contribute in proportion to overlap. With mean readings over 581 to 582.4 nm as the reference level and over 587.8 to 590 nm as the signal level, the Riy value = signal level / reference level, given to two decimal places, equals 0.83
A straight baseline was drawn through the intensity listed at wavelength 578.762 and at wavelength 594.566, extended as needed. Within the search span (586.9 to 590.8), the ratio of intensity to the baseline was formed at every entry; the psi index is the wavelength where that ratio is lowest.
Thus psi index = 589.251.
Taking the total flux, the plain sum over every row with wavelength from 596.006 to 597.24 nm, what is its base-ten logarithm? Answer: 2.8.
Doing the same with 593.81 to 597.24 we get 3.3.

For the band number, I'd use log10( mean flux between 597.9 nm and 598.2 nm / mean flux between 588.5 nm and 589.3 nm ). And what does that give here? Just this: 0.07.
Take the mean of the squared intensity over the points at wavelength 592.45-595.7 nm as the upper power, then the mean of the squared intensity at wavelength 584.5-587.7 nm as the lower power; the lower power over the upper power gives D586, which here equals 1.09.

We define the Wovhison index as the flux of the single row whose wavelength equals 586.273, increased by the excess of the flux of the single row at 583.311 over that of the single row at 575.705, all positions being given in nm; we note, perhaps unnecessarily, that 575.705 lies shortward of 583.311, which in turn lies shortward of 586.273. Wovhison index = 85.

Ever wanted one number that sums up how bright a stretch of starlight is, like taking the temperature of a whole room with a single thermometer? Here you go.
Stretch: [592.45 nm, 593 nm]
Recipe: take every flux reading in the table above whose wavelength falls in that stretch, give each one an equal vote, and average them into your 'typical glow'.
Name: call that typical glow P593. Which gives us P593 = 76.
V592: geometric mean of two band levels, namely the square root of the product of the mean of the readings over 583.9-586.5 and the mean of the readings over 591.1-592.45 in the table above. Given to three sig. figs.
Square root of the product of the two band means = 74.8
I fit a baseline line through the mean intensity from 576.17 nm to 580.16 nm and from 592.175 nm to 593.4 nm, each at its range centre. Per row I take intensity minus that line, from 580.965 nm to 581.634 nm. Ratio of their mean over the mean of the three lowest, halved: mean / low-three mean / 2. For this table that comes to 0.9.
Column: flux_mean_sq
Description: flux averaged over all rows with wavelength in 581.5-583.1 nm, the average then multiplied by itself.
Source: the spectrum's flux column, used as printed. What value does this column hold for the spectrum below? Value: 5878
